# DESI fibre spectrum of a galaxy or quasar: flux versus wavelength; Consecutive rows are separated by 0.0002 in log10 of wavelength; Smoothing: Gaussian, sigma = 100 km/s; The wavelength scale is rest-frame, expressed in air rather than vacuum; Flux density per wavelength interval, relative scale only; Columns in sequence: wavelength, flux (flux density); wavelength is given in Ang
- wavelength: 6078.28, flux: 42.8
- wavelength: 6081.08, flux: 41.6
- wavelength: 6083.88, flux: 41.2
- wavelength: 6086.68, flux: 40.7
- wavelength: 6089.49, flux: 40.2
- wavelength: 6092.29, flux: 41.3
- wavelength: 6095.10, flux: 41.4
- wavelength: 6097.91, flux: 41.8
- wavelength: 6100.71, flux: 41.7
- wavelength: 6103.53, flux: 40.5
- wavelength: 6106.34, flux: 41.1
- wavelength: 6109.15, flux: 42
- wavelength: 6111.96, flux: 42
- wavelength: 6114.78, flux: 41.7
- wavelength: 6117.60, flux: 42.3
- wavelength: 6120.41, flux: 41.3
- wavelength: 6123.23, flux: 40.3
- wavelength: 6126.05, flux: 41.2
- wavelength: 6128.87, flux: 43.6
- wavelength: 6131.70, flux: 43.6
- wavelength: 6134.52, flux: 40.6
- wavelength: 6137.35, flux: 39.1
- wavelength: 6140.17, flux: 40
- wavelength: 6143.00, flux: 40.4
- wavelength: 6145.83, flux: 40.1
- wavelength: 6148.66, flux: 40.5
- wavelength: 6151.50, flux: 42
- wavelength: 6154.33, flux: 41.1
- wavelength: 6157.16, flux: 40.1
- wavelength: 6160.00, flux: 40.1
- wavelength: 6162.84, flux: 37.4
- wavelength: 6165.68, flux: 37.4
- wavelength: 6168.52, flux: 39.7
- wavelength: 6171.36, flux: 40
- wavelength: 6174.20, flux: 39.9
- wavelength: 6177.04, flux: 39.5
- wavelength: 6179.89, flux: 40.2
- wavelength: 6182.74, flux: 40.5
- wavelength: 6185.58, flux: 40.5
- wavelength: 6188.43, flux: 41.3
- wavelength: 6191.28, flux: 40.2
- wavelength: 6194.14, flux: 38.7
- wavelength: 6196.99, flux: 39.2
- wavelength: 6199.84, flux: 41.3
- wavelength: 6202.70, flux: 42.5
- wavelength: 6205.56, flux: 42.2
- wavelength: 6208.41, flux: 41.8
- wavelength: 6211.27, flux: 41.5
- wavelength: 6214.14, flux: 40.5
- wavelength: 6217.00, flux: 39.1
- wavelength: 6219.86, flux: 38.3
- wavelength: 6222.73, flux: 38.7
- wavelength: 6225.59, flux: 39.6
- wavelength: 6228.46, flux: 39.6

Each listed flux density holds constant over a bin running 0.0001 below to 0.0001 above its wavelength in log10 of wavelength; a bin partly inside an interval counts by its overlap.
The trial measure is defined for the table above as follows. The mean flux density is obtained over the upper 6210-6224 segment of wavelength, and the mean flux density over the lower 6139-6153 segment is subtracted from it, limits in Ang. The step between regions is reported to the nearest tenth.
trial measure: -1.0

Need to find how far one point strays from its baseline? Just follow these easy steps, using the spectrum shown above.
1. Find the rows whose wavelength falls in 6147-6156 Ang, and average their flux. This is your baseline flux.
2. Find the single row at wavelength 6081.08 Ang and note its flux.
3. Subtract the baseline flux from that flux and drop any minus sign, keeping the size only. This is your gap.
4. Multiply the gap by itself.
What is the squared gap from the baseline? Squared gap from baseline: 0.2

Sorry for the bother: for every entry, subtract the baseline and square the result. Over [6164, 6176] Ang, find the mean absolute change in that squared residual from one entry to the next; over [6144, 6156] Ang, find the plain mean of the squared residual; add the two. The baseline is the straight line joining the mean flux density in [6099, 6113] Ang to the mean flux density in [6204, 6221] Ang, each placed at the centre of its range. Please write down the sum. 5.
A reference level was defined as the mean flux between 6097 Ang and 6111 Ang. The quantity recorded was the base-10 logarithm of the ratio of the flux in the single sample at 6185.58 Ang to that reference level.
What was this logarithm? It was -0.010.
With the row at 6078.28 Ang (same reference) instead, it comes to 0.014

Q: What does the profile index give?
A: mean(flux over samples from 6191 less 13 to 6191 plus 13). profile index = 40.5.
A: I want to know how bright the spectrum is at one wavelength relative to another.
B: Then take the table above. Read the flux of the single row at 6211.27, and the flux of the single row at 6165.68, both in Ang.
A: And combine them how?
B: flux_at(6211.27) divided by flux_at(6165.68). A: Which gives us 1.11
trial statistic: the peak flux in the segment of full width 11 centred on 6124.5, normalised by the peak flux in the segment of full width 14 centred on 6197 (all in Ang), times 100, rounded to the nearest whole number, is 103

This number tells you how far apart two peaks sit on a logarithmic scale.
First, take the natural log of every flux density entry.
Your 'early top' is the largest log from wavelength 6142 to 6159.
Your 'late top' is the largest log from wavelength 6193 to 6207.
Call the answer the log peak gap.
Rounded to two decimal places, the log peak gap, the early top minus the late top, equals -0.01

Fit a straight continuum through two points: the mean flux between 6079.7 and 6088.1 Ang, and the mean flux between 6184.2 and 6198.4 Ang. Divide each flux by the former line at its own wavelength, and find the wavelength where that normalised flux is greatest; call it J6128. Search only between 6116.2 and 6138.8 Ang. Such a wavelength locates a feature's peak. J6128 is 6131.70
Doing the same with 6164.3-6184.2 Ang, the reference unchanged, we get 6182.74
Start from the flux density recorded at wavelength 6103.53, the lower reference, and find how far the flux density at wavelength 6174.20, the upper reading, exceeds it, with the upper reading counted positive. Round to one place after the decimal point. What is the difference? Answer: -0.6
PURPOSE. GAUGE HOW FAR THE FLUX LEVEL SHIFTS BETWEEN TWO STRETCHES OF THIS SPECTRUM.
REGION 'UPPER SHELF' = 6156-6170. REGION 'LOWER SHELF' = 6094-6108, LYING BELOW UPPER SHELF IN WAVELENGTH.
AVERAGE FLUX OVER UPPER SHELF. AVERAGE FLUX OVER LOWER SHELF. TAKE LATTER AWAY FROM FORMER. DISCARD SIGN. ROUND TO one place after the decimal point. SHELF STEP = 2.4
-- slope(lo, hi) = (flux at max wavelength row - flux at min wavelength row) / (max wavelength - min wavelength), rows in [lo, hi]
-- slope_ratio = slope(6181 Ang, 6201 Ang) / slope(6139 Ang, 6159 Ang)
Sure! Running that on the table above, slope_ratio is 8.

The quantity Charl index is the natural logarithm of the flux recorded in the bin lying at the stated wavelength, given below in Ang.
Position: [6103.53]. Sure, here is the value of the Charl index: 3.70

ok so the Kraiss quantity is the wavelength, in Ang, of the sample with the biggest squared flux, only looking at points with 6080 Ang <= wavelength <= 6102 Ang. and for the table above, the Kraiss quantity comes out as 6097.91 Ang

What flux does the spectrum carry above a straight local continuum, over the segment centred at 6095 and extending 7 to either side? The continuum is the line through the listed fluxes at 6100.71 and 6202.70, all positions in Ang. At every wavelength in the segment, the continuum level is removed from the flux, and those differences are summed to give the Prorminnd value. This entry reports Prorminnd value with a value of -2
